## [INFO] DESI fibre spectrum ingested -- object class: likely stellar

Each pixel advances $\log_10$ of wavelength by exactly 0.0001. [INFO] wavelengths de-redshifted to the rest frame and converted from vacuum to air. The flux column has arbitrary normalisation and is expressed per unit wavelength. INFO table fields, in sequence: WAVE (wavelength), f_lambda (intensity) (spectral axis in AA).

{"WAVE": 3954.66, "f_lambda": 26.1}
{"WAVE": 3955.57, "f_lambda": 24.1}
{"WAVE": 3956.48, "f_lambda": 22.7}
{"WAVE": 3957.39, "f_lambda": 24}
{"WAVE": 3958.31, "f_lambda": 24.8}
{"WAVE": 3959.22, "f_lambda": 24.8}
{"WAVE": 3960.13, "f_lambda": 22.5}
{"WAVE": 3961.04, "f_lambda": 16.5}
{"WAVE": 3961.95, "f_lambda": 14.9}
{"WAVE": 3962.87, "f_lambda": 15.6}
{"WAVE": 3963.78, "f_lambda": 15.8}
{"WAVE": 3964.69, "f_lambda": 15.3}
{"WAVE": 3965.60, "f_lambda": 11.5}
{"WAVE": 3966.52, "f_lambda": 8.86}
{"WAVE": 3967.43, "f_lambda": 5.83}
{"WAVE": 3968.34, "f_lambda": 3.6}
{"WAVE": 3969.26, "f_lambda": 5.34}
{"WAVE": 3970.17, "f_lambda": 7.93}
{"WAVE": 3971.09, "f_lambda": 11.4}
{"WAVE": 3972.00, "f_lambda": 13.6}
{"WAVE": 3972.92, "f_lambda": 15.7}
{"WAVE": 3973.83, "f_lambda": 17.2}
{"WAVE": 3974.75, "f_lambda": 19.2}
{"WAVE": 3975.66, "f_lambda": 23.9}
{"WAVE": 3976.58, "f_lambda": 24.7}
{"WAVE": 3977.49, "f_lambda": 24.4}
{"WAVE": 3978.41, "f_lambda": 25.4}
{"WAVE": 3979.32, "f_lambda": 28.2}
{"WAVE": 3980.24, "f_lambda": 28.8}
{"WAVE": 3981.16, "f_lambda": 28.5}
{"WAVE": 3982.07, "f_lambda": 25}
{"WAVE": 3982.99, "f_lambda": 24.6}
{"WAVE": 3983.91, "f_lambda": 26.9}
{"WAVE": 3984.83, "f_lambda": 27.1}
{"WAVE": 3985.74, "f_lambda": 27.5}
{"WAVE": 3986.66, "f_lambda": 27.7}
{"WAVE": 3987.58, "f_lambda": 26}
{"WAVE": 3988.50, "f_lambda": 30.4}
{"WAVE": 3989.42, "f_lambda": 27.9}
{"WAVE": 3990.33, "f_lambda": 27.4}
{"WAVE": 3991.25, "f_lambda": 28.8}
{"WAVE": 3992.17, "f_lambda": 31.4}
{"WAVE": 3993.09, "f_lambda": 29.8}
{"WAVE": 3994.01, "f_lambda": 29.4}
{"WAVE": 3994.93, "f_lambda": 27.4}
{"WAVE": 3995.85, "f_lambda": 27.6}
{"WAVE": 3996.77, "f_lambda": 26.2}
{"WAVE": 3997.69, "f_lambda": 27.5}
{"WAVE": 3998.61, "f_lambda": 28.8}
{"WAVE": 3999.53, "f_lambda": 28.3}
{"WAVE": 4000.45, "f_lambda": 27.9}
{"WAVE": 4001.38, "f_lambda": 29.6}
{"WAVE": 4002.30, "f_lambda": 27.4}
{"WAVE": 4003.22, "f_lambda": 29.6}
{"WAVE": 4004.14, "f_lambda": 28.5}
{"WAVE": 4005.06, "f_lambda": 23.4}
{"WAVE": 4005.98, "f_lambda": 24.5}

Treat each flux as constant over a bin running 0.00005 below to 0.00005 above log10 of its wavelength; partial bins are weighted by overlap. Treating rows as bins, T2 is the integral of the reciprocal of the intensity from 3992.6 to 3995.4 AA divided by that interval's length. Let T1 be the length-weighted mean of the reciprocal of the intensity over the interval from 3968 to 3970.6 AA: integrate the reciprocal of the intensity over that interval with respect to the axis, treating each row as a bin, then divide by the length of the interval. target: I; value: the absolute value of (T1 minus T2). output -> 0.159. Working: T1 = 0.194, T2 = 0.0346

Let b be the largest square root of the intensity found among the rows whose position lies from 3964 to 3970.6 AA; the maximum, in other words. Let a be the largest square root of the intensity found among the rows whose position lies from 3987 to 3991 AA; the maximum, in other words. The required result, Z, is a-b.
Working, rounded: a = 5.51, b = 3.9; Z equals 1.6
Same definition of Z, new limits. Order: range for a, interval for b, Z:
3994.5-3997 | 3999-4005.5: -0.2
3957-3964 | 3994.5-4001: -0.4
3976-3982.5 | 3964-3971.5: 1.5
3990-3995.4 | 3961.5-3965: 1.6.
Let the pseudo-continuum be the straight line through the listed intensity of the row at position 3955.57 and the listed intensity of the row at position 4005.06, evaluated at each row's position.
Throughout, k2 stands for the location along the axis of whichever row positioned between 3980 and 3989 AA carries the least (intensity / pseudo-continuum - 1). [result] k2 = 3982.99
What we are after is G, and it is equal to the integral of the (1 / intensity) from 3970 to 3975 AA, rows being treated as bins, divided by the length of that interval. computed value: 0.07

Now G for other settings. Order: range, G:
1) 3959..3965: 0.06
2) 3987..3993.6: 0.03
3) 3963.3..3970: 0.14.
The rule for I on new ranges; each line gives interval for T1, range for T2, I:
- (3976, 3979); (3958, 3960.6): 0.002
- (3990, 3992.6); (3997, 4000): 0.001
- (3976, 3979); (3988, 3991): 0.005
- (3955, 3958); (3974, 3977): 0.004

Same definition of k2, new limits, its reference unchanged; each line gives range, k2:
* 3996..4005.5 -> 4005.06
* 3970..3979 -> 3970.17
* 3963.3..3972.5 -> 3968.34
